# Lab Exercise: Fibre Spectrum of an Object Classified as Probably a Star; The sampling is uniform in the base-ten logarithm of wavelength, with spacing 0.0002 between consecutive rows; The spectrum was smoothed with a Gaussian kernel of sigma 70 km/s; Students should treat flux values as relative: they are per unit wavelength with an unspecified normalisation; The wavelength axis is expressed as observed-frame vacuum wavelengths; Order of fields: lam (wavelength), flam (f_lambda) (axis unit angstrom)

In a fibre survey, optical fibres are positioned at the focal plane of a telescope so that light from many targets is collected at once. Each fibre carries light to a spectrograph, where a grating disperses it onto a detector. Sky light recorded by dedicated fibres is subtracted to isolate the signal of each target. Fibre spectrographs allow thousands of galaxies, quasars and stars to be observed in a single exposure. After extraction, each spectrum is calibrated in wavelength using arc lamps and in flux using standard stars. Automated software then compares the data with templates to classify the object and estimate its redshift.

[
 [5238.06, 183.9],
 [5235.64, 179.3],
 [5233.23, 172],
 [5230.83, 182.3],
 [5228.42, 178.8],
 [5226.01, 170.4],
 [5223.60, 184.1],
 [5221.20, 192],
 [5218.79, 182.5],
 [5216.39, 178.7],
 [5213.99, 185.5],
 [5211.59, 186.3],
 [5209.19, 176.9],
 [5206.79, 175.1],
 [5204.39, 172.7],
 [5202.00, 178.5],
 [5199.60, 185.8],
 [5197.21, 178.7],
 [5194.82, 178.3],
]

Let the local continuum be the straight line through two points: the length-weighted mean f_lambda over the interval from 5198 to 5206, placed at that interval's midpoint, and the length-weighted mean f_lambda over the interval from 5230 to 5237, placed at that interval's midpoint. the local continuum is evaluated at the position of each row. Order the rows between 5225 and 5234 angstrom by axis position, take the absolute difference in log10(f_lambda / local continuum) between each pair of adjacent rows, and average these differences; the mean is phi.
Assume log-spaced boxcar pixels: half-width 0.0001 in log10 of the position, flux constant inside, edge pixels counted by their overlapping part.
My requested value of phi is 0.018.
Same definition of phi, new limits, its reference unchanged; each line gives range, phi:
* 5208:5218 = 0.013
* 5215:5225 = 0.017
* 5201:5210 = 0.008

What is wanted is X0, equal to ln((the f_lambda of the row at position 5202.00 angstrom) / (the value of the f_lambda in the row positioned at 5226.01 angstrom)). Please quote 0.05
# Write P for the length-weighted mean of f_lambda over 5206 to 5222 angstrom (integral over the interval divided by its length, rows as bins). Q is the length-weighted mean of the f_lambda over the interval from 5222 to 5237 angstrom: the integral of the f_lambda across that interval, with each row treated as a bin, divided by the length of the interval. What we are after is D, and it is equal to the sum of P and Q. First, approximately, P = 182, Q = 178.2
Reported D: 361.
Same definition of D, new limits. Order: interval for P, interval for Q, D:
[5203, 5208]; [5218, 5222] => 361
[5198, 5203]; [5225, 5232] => 359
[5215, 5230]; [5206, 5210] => 357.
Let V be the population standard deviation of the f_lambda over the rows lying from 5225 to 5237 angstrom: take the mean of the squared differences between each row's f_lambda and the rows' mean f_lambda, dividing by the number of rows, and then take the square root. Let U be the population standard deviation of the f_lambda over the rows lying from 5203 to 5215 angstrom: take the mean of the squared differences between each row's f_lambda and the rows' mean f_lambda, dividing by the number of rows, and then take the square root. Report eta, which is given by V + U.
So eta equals 10.1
